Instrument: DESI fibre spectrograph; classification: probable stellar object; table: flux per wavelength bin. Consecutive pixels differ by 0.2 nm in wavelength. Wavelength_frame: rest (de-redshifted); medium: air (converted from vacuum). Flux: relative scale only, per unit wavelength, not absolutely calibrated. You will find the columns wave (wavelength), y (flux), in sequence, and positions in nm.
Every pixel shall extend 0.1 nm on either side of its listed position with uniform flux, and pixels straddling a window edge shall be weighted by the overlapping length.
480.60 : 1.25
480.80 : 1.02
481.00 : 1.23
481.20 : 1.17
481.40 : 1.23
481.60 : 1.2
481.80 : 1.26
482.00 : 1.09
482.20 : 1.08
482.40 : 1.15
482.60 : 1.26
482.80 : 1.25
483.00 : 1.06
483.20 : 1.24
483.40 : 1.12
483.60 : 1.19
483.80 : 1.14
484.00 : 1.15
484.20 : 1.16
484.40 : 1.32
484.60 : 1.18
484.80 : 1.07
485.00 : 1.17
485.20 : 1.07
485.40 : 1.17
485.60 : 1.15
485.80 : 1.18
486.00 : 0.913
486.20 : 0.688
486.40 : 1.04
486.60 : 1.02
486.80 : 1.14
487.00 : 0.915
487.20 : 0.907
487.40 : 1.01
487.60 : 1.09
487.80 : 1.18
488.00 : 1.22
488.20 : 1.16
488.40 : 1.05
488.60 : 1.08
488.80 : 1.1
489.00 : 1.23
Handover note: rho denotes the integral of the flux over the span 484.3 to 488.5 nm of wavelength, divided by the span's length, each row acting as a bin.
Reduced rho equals 1.08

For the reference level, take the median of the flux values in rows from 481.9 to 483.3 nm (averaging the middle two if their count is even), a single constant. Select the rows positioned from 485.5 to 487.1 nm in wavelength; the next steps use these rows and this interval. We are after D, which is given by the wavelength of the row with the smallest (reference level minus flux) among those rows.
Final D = 485.80 nm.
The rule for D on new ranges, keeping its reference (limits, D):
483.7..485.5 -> 484.40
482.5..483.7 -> 482.60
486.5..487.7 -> 486.80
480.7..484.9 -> 484.40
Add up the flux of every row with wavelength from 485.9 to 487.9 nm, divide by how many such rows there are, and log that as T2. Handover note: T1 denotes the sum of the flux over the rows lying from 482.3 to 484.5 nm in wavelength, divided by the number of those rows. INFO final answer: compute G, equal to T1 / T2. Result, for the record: 1.20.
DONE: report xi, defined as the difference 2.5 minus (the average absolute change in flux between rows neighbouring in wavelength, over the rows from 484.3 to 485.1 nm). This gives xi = 2.38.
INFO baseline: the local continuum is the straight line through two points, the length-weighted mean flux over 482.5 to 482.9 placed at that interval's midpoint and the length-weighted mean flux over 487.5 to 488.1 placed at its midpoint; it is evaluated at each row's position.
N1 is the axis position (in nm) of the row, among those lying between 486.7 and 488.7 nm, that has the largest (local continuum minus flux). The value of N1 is 487.20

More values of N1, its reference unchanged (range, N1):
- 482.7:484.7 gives 483.00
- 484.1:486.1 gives 486.00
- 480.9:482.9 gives 482.20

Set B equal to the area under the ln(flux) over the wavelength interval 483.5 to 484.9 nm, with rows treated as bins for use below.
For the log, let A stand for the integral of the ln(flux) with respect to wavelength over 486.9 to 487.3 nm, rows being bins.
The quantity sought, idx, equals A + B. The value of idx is 0.18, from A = -0.04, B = 0.22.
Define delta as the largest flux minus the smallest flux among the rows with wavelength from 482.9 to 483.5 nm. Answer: 0.18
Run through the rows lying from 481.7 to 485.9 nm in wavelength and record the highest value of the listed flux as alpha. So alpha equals 1.32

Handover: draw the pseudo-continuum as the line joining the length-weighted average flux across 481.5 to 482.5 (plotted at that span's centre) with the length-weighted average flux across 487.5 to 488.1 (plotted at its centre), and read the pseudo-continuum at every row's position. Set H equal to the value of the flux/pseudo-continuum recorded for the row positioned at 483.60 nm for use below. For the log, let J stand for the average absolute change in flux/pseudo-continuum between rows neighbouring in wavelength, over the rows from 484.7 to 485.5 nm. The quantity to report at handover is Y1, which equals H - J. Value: 0.94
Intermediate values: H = 1.03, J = 0.09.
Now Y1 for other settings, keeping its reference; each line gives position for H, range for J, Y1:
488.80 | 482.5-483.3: 0.83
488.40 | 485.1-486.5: 0.76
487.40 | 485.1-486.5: 0.73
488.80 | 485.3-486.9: 0.82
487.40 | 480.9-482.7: 0.81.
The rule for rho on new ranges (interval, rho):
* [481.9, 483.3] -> 1.16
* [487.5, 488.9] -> 1.13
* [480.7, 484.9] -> 1.17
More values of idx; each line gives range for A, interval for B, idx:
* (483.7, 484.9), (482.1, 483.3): 0.37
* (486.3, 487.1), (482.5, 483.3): 0.17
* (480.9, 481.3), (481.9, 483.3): 0.28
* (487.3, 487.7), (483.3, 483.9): 0.10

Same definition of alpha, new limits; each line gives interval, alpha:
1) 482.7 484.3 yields 1.25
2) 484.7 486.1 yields 1.18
